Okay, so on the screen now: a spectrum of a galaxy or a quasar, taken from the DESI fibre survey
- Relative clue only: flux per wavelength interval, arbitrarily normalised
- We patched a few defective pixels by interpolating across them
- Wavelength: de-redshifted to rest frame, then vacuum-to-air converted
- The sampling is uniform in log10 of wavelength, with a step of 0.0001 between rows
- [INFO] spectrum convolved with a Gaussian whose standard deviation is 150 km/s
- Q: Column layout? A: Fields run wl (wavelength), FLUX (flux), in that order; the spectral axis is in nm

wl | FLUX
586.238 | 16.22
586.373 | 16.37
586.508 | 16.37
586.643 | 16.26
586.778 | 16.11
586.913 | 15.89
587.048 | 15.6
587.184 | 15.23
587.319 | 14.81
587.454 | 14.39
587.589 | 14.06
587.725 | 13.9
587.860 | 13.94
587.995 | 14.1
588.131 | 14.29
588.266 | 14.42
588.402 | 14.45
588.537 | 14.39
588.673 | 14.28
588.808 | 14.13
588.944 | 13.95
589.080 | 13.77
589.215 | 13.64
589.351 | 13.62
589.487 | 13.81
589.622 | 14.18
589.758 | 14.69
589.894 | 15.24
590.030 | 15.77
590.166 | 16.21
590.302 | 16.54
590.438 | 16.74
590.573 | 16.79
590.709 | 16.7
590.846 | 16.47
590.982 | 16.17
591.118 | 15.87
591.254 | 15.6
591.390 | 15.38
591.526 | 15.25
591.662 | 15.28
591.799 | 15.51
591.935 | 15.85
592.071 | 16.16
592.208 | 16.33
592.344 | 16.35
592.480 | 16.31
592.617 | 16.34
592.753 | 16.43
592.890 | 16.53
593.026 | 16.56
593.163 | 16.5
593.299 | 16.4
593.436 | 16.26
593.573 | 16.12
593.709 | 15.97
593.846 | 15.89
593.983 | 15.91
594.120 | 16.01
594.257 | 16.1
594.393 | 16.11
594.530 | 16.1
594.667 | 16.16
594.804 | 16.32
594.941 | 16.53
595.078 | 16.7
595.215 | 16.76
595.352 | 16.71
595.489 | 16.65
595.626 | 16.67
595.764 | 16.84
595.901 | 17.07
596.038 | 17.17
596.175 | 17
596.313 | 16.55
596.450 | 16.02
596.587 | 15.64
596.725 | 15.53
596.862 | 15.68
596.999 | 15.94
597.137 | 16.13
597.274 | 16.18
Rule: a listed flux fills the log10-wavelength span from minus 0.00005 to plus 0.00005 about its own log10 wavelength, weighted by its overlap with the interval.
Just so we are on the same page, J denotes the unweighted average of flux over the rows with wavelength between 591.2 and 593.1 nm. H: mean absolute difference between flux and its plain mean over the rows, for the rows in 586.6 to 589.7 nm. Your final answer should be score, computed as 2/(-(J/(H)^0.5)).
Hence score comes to -0.10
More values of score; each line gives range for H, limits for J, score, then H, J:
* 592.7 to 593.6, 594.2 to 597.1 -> -0.04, 0.12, 16.4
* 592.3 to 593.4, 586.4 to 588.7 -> -0.04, 0.08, 14.9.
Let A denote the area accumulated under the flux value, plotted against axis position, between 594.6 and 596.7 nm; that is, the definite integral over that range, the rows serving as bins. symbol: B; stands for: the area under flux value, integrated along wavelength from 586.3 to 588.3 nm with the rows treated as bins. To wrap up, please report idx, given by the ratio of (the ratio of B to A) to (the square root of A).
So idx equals 0.147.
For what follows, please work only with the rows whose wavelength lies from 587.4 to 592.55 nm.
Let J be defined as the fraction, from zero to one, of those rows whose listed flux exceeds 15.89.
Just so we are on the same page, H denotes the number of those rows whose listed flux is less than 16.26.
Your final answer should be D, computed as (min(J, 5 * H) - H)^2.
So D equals 883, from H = 30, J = 0.29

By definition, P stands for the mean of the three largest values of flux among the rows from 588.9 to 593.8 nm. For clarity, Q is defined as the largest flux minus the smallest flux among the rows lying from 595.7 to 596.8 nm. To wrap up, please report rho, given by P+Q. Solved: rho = 18.4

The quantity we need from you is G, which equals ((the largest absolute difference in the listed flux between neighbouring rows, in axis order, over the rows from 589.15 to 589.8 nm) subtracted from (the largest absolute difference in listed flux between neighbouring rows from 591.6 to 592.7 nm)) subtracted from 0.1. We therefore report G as 0.27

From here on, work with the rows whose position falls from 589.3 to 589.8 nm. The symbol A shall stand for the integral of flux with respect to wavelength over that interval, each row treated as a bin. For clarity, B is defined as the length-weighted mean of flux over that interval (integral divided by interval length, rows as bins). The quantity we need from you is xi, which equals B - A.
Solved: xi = 7.03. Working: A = 7.0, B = 14.1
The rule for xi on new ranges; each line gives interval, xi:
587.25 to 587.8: 6.43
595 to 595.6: 6.68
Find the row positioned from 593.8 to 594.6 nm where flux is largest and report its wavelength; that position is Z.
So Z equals 594.393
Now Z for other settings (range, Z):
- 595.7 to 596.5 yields 596.038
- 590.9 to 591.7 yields 590.982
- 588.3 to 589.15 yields 588.402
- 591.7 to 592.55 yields 592.344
